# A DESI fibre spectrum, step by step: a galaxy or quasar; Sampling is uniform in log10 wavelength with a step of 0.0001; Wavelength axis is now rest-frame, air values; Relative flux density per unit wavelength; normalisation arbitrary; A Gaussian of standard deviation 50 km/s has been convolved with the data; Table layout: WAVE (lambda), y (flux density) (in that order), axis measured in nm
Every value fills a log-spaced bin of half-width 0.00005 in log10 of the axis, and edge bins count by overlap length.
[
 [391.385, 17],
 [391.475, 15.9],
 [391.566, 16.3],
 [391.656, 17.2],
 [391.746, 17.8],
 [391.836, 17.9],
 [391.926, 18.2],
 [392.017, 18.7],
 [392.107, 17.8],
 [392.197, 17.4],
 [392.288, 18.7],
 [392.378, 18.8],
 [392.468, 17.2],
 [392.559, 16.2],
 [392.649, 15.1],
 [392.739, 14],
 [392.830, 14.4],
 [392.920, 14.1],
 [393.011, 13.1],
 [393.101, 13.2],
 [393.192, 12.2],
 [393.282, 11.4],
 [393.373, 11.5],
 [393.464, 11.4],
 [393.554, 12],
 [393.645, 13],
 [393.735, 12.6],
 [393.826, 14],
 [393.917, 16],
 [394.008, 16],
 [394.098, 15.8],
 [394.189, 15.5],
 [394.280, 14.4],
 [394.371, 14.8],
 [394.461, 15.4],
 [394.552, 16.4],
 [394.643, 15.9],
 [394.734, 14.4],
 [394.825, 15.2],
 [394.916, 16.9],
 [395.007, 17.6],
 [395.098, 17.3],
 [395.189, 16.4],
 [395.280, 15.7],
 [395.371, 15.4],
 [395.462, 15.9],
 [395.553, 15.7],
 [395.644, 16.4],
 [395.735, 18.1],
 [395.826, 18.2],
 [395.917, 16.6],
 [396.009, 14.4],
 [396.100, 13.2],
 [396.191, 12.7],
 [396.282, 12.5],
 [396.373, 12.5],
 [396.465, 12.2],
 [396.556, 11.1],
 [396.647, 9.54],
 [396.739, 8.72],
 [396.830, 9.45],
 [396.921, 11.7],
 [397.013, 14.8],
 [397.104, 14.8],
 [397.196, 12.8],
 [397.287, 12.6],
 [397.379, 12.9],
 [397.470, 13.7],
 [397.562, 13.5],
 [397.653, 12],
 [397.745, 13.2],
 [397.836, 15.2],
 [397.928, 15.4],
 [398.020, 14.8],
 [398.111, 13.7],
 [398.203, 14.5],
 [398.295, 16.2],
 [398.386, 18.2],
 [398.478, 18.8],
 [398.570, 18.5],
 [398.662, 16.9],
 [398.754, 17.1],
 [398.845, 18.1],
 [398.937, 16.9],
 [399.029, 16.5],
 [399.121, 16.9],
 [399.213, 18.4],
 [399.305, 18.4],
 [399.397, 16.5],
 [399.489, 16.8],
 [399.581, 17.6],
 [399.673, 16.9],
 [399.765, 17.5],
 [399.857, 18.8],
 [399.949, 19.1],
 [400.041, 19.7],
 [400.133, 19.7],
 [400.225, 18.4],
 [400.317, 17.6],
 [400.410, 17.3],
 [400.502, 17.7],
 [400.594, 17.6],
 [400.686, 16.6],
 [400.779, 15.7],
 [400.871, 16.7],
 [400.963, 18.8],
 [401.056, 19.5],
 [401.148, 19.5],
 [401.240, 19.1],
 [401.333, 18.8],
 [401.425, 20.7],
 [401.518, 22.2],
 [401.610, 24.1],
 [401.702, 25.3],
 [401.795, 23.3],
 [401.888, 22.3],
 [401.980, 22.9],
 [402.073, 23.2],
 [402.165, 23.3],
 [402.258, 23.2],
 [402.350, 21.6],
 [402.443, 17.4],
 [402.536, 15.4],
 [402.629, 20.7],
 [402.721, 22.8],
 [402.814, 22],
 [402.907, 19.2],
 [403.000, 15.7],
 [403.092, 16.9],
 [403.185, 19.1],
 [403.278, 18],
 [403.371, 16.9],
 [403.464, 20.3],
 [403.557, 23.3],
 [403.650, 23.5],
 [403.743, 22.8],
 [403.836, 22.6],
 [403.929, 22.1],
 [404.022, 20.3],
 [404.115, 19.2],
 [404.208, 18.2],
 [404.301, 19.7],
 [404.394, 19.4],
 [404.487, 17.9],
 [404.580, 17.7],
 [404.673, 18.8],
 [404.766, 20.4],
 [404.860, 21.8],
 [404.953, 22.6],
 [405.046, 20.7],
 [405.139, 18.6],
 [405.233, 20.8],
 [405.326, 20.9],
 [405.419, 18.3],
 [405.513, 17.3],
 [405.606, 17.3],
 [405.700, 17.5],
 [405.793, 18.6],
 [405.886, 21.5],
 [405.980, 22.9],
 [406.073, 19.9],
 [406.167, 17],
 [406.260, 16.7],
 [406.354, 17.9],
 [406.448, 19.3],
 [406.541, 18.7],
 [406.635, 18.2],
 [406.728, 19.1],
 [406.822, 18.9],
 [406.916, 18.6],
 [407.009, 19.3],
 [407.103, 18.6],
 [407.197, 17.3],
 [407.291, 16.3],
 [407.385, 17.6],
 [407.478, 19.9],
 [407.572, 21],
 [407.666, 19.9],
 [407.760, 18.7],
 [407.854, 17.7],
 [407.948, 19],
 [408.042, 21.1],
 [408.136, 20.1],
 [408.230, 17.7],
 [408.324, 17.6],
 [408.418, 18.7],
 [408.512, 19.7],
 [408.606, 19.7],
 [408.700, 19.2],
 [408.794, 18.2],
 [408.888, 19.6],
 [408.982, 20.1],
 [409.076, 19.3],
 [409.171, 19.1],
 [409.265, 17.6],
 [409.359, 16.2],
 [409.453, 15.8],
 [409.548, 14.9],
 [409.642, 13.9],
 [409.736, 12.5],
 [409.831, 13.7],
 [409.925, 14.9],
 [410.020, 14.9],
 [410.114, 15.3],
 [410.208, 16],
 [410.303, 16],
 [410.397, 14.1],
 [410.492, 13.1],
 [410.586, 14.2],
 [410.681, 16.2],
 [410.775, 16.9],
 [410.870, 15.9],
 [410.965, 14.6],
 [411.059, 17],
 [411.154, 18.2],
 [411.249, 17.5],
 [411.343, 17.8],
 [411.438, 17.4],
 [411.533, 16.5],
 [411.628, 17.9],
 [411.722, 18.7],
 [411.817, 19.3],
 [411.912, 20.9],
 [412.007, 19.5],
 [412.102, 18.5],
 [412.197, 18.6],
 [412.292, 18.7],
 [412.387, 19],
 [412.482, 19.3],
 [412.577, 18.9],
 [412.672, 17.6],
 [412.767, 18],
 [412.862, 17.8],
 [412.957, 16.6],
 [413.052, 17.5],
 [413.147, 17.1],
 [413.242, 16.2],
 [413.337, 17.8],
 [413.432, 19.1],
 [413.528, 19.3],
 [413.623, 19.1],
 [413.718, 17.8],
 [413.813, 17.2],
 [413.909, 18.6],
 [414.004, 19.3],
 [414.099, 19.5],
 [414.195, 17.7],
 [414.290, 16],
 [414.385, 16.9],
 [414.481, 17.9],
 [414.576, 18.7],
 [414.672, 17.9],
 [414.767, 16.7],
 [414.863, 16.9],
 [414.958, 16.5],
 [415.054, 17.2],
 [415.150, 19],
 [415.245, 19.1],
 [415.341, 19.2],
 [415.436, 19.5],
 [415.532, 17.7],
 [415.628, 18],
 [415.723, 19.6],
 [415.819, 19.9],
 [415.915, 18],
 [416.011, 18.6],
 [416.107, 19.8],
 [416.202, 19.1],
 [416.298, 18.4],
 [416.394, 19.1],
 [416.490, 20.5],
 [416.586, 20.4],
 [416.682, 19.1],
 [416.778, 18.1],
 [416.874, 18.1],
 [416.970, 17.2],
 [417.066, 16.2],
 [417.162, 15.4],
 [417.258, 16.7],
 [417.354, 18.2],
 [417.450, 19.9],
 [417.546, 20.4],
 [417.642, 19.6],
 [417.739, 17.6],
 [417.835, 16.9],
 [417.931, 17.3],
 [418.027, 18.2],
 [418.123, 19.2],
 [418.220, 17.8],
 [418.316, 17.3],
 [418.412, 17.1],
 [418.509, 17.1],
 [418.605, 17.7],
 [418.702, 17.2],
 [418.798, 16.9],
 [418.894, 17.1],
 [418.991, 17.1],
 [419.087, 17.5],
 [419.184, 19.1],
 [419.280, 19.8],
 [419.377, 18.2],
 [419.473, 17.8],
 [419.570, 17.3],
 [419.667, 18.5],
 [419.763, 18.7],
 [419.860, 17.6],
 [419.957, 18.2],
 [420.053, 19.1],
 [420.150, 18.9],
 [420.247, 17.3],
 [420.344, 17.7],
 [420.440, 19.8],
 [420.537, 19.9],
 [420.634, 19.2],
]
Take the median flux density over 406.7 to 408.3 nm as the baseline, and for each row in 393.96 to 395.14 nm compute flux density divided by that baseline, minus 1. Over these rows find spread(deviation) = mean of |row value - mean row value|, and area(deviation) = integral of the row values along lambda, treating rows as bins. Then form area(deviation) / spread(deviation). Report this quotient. -5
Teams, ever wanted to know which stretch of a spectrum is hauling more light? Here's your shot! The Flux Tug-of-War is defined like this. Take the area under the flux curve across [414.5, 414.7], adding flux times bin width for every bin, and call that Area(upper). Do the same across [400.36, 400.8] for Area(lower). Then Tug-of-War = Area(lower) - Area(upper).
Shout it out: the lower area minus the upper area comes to 4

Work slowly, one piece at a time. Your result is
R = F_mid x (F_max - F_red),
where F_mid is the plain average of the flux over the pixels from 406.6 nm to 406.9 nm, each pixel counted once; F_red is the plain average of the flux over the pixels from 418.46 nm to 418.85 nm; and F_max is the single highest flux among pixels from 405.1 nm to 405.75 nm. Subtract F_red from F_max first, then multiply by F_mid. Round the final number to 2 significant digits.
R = 69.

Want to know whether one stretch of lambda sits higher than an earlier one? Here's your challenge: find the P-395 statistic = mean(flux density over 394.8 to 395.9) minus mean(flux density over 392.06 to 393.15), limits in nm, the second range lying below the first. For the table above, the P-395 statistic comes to 1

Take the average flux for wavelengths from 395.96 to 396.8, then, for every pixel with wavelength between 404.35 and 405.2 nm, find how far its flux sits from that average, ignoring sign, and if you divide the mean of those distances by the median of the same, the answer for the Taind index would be 1.05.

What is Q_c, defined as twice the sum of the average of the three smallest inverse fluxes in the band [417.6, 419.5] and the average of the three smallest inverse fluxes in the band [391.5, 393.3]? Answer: 0.209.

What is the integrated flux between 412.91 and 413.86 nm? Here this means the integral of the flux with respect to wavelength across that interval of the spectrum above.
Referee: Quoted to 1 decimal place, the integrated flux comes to 16.9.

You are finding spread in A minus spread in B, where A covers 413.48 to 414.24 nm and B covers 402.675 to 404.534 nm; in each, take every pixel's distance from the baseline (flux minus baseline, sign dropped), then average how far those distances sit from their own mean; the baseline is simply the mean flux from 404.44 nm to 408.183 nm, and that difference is -0.72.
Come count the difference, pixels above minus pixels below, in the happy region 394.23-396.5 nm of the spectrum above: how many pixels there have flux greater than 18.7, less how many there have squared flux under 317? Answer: -23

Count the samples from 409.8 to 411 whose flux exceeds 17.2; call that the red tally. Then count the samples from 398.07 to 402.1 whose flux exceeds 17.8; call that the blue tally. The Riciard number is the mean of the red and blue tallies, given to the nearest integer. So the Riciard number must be 12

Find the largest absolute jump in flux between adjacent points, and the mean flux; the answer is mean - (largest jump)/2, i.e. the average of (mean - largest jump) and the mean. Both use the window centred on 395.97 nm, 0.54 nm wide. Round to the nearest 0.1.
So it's 14.4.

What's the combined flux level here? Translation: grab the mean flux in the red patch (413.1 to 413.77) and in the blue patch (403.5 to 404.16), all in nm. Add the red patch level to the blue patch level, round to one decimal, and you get 40.0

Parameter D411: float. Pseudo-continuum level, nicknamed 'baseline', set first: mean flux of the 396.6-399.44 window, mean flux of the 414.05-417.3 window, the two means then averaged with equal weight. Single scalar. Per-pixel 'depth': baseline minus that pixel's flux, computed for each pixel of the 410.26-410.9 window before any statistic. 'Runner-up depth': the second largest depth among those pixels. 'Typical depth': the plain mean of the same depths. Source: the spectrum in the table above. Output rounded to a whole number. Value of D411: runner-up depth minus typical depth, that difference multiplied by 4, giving 4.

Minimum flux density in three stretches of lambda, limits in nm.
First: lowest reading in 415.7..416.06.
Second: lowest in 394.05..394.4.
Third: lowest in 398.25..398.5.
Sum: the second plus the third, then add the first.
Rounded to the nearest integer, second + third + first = 49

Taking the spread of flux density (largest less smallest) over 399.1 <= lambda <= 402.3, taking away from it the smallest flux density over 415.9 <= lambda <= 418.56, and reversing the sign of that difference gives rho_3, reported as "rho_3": 6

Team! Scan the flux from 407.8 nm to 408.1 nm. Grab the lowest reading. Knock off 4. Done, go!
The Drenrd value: 14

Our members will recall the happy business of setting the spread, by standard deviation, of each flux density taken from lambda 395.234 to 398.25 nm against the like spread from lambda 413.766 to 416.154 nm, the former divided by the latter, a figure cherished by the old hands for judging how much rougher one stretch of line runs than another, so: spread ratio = 2.0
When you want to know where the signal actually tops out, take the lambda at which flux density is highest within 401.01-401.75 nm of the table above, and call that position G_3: 401.702 nm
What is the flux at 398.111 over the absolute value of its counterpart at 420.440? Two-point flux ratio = 0.69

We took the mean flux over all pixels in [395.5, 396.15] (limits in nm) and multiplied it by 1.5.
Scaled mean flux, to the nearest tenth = 24.1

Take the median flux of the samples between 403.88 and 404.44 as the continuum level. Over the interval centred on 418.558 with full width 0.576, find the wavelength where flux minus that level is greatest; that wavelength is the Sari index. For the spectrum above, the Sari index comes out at 418.605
